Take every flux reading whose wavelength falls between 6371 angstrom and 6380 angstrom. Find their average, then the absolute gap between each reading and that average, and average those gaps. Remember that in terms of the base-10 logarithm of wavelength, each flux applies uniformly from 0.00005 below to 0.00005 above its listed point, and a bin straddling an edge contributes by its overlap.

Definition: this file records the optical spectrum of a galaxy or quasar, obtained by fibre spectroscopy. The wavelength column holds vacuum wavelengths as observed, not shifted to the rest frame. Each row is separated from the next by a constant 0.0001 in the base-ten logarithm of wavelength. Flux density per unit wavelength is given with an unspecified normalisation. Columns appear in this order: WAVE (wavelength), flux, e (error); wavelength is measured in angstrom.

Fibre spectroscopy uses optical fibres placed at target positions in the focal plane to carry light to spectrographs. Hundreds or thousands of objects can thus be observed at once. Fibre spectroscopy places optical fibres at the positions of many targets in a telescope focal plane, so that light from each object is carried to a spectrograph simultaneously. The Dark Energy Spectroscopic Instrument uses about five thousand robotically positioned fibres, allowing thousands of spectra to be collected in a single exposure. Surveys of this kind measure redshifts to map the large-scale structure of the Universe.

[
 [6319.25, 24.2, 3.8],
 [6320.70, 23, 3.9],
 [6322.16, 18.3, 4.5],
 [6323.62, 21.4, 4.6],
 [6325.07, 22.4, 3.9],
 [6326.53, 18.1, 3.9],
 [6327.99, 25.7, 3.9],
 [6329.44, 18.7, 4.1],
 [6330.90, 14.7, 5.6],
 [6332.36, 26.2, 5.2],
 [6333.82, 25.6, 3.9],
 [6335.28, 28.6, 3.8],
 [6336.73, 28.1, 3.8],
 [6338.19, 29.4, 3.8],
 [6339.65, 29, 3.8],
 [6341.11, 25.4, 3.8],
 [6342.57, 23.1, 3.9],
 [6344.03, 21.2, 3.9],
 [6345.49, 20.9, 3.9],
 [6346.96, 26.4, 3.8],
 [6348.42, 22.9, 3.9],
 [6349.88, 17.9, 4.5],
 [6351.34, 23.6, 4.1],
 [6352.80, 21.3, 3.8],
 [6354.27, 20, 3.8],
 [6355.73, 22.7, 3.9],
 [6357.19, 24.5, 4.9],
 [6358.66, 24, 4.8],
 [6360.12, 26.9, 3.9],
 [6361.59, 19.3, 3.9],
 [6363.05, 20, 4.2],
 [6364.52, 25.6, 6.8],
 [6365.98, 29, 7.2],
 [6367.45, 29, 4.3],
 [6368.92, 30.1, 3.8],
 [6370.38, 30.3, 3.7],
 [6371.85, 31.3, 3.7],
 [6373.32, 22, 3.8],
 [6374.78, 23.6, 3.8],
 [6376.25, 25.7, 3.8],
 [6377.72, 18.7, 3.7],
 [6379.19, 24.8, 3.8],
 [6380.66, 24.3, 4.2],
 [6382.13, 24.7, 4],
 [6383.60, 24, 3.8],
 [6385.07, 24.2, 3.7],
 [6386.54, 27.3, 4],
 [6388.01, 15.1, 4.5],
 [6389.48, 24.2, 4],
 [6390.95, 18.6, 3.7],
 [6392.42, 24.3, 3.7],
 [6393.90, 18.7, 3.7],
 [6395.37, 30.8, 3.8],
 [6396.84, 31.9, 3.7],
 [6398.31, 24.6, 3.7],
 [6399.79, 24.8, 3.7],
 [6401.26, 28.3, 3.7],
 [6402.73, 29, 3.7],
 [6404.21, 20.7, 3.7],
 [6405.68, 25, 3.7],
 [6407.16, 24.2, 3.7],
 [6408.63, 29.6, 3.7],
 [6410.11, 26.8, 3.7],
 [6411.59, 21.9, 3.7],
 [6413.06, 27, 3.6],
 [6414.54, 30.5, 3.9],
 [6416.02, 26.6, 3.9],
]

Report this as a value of 2.92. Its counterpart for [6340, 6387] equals 2.63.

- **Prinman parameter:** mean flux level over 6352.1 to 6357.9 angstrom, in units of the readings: 22.1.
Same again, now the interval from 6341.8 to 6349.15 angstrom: 22.9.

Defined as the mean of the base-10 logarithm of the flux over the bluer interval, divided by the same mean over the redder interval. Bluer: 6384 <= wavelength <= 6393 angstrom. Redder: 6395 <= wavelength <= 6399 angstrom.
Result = 0.92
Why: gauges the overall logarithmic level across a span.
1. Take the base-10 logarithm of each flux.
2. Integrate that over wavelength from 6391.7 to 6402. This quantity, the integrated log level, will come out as 15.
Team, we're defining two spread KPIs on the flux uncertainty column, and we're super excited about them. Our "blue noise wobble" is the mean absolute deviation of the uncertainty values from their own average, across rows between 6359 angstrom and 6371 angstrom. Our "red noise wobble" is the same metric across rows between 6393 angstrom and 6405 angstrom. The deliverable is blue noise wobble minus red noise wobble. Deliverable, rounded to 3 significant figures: 1.12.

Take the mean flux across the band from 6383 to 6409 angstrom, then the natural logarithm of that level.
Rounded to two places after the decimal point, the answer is 3.21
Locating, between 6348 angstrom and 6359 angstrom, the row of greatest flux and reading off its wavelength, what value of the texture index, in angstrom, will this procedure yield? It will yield 6357.19 angstrom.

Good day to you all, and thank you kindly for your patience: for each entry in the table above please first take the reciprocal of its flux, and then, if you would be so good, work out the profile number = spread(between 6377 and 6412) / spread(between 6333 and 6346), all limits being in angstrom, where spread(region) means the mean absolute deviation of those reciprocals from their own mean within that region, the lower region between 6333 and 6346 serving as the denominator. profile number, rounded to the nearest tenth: 1.3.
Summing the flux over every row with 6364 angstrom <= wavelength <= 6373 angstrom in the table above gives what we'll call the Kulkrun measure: 175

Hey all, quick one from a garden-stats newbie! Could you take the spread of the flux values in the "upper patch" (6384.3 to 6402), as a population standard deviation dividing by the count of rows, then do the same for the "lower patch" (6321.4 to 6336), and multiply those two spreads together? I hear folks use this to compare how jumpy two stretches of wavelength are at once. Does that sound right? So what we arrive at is 20.3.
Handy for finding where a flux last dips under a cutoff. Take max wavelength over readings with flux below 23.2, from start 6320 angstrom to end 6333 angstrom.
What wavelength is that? 6330.90 angstrom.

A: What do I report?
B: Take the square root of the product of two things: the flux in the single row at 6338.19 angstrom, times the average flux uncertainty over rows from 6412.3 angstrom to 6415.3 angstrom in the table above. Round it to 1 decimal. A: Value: 10.5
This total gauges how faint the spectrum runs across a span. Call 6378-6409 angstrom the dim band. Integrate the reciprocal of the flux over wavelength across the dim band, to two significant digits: 1.3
